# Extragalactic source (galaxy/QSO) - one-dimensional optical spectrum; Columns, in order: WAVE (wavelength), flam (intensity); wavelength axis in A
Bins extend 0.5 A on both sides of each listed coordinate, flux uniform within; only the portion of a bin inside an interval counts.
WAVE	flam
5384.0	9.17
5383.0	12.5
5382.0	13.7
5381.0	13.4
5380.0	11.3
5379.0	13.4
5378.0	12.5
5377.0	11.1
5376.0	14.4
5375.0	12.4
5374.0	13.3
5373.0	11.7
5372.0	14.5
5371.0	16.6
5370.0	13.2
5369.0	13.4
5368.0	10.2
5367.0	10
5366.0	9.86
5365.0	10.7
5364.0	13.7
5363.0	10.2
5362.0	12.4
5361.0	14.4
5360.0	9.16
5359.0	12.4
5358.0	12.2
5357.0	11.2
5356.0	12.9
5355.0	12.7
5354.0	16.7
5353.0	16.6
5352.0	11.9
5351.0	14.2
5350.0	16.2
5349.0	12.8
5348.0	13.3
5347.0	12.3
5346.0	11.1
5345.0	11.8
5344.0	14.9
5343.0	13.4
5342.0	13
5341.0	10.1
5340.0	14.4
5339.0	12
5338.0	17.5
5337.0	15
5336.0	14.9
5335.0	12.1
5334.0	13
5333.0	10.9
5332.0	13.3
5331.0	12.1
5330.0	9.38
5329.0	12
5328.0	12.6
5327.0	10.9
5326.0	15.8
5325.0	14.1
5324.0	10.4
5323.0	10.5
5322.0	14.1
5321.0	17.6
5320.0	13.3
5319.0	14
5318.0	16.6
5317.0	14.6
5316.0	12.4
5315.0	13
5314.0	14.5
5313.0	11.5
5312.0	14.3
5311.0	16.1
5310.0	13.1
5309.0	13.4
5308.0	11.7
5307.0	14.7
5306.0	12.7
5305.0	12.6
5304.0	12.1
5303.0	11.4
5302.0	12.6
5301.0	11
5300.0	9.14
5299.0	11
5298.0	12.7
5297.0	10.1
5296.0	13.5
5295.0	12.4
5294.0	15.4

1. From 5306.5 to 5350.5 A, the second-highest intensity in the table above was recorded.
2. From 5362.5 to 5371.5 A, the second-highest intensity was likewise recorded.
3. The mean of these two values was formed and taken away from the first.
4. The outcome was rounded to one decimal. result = 1.9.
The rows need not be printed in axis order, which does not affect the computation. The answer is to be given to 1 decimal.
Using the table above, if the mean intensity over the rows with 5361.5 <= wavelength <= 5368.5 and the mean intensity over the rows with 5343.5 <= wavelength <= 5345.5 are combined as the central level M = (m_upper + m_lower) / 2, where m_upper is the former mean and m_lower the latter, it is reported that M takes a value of 12.2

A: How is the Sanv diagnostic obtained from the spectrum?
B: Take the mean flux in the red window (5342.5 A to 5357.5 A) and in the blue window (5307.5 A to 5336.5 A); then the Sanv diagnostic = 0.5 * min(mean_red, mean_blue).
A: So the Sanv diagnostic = 6.59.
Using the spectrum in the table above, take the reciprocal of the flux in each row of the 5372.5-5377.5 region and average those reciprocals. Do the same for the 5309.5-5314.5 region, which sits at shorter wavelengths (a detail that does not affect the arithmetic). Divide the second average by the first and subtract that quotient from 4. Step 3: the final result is 3.09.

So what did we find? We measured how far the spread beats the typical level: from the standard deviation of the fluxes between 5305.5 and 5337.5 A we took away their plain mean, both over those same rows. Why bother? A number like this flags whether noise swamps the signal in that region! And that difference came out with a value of -11.4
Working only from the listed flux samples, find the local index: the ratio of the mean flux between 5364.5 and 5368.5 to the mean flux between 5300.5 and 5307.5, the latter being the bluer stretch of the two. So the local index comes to 0.82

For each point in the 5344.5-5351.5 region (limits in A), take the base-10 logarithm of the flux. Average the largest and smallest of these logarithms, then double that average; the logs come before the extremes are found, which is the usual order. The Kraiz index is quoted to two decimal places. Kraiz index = 2.25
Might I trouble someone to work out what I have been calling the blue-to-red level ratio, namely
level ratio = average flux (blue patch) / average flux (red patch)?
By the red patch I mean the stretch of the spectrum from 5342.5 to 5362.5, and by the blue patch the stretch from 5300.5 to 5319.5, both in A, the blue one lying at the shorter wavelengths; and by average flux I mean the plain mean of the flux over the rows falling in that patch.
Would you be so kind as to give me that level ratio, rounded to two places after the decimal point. 1.01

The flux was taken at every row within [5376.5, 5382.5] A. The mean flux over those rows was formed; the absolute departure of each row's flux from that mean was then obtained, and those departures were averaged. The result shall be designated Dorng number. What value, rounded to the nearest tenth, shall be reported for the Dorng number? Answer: 0.9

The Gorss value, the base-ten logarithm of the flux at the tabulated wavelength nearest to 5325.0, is 1.149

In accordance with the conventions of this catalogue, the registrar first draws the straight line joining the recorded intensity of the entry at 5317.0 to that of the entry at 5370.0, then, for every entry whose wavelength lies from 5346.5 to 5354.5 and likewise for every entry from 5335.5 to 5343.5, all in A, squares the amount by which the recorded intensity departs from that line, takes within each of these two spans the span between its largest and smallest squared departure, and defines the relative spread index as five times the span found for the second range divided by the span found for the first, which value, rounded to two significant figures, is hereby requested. 8.0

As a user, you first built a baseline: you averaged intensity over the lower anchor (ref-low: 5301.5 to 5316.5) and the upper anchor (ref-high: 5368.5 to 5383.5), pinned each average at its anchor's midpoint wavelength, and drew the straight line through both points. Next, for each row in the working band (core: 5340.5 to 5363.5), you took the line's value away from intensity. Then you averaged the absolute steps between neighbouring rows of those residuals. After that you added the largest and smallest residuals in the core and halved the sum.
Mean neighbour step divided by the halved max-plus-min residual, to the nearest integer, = -10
